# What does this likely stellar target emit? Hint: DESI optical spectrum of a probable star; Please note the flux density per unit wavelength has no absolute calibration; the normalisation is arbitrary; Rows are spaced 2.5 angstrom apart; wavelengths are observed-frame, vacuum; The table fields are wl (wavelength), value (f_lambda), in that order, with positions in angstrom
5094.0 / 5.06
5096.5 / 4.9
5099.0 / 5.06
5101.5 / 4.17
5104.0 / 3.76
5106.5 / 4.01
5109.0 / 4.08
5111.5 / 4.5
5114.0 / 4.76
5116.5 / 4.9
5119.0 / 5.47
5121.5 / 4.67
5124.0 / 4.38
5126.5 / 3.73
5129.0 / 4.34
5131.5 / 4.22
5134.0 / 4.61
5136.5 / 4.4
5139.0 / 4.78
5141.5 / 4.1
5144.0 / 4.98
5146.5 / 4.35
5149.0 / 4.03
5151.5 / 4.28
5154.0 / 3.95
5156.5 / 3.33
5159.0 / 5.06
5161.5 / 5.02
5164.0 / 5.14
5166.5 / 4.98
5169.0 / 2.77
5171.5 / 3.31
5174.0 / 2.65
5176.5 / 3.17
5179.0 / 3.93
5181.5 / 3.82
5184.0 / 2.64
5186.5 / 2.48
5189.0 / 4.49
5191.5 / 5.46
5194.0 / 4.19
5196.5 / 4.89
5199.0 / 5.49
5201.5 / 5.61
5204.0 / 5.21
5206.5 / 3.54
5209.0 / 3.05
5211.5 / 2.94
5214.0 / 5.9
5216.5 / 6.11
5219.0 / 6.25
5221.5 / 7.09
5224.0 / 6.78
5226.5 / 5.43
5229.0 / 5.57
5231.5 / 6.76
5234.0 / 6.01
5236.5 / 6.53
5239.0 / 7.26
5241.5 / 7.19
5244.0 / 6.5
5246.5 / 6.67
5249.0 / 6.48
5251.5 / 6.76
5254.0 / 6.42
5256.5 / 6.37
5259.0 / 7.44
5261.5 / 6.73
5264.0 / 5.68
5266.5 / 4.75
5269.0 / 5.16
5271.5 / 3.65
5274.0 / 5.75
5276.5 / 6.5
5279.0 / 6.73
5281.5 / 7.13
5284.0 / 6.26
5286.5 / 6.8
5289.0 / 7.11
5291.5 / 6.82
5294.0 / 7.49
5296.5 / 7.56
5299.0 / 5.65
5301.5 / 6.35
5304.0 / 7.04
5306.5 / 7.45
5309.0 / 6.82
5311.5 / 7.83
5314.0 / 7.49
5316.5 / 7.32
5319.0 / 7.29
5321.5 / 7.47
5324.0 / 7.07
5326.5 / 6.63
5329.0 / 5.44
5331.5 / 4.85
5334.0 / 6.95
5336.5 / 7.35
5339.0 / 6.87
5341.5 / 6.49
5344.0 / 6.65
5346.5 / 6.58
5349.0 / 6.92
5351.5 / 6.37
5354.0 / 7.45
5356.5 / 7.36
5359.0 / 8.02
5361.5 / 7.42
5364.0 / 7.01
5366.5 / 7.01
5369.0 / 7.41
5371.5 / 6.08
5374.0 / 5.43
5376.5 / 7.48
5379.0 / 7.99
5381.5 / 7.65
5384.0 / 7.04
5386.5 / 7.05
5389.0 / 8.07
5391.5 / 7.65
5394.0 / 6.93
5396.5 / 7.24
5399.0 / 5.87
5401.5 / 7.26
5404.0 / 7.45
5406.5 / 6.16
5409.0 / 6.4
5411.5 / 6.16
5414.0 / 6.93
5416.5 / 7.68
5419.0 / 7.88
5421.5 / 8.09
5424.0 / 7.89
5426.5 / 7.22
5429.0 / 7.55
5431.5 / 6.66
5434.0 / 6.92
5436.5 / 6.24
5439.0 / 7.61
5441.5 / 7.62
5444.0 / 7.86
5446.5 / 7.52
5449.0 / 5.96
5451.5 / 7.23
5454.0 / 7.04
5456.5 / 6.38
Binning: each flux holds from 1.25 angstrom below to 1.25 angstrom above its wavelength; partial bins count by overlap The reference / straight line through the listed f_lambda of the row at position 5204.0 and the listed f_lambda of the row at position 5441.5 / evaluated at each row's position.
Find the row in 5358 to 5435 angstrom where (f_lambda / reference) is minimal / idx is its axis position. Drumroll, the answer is 5374.0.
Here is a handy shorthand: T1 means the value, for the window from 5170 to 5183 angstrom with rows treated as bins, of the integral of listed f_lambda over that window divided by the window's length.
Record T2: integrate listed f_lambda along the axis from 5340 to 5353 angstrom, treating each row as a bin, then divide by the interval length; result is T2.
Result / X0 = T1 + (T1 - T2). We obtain 0.08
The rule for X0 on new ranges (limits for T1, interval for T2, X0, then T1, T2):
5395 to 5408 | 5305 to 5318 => 6.21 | 6.8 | 7.4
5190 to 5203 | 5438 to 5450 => 2.90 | 5.1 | 7.3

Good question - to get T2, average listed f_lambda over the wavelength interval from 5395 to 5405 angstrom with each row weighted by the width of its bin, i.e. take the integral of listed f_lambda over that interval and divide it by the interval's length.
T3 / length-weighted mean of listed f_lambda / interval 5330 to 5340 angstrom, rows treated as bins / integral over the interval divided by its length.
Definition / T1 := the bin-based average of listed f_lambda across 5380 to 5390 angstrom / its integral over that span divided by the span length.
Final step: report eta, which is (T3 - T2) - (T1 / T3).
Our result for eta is -1.6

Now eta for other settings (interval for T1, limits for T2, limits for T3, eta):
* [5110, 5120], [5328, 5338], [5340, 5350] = -0.3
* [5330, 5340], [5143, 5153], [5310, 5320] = 2.2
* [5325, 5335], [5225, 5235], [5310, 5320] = 0.7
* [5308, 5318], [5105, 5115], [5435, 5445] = 2.0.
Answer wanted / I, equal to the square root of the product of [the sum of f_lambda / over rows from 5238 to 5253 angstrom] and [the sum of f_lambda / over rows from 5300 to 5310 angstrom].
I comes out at 34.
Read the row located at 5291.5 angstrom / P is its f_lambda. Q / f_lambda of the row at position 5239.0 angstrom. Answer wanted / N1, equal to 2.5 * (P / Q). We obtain 2.3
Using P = 6.82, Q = 7.26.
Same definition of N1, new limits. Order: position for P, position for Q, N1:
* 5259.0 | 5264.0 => 3.3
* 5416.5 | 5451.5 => 2.7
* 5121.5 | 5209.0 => 3.8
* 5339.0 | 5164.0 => 3.3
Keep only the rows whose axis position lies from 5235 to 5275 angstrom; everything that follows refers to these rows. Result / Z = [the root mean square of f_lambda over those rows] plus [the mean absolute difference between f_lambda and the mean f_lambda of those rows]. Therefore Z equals 7.0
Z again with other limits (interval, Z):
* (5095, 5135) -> 4.9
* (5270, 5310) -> 7.3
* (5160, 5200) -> 5.1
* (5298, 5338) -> 7.5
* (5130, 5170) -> 4.9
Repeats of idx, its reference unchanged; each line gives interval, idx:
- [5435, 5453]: 5449.0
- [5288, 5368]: 5331.5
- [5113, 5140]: 5126.5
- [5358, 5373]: 5371.5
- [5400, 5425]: 5411.5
